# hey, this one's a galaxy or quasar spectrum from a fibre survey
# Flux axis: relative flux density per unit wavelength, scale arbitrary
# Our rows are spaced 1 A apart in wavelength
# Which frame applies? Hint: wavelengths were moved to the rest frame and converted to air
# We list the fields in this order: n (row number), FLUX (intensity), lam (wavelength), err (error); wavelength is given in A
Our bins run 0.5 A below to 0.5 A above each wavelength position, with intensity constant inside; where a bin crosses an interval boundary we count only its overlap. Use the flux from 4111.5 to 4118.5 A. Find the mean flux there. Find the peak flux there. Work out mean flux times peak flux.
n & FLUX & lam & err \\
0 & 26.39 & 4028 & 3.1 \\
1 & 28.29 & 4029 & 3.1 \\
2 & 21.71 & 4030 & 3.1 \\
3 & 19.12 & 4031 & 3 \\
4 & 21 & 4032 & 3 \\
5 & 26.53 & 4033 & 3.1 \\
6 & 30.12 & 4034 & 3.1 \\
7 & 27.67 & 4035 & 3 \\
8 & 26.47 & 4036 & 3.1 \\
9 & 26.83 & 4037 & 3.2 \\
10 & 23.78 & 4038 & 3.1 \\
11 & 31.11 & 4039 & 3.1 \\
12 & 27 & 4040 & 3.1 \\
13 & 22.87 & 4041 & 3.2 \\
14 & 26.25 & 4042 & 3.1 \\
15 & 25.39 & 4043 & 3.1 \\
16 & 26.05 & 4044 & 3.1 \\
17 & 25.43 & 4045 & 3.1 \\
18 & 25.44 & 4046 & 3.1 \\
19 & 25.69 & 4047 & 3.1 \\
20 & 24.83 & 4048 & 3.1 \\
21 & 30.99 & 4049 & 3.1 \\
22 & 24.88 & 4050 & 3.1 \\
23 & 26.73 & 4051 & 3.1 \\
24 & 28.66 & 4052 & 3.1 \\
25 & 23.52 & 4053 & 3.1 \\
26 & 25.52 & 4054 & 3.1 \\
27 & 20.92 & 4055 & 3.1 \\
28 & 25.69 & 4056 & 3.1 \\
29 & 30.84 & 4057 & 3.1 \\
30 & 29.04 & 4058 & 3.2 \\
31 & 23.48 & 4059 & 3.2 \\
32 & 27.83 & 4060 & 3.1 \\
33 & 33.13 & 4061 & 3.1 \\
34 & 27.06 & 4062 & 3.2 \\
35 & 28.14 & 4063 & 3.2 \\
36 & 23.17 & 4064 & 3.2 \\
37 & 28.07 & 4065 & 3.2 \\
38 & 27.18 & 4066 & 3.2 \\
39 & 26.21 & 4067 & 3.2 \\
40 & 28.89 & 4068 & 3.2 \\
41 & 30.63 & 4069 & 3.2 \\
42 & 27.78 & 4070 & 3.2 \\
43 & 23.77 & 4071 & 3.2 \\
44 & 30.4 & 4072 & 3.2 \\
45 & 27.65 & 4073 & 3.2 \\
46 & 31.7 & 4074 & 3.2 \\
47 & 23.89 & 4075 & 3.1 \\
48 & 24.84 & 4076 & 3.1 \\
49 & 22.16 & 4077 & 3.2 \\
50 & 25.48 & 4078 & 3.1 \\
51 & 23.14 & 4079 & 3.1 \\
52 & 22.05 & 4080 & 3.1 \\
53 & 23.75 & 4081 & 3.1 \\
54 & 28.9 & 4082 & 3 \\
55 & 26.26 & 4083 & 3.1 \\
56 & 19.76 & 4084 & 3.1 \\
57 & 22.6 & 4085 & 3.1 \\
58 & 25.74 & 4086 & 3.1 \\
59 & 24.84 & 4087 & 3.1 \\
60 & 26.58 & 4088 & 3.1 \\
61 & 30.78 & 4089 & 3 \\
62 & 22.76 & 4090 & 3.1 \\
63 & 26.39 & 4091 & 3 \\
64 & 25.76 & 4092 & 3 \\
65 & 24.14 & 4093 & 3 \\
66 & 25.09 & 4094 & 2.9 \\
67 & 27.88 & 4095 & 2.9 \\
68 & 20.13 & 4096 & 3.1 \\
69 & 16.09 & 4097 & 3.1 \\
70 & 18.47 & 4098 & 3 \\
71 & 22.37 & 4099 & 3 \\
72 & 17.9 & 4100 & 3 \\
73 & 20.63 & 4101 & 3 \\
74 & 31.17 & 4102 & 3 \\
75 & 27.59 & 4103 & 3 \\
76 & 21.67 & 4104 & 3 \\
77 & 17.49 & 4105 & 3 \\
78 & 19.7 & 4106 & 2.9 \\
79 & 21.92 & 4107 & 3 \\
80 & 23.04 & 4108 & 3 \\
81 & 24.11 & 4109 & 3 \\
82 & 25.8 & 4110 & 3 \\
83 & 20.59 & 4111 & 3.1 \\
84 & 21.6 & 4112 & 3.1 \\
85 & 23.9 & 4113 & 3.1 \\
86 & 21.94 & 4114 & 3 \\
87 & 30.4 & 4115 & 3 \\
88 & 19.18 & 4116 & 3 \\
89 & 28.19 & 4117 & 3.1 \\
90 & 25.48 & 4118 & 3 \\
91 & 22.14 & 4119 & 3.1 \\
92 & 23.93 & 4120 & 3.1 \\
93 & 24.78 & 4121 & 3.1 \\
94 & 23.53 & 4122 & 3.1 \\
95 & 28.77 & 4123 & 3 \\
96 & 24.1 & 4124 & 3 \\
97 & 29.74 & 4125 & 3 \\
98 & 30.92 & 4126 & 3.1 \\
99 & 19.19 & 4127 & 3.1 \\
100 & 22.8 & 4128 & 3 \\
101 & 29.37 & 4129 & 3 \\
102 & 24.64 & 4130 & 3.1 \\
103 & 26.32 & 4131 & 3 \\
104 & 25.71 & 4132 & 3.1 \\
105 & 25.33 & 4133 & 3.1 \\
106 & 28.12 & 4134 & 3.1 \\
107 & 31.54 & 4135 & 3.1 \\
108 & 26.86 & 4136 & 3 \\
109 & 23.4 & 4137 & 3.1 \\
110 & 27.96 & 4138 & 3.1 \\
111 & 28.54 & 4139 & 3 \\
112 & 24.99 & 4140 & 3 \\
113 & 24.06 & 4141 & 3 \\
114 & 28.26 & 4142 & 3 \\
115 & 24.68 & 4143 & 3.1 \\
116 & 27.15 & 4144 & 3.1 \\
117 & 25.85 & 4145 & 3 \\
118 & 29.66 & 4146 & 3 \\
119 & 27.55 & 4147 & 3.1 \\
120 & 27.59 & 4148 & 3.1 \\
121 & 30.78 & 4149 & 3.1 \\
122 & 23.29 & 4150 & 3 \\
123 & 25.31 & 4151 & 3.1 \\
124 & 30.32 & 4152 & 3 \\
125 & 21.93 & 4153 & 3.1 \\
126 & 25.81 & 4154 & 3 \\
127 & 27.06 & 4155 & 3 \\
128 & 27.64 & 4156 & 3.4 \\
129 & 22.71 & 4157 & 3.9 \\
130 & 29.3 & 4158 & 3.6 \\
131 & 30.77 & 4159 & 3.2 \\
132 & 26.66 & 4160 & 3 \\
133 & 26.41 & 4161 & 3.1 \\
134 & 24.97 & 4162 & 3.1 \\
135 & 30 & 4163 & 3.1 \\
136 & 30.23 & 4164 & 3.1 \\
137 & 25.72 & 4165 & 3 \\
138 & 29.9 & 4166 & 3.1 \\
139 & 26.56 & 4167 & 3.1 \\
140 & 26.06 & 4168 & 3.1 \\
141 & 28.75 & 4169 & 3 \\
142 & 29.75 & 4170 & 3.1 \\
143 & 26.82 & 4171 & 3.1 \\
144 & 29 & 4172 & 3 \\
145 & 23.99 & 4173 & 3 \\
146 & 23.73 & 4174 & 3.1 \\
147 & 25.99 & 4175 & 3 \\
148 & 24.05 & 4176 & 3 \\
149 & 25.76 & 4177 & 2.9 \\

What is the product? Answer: 741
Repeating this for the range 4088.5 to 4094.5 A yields 795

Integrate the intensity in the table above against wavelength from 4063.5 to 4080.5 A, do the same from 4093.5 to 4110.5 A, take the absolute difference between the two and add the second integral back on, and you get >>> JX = 447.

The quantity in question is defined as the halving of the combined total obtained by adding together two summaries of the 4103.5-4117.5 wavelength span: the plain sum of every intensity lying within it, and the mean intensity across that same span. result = 171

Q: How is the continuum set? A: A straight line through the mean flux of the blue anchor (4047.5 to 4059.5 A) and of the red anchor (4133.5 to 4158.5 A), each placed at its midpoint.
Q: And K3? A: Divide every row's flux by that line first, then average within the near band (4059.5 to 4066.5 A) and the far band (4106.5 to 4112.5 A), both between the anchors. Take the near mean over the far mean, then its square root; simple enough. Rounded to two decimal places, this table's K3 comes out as 1.11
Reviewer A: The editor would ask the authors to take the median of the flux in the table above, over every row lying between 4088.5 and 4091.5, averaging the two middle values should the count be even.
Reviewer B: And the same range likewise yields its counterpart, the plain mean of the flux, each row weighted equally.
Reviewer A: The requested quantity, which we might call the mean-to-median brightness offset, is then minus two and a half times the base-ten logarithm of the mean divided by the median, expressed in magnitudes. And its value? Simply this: -0.010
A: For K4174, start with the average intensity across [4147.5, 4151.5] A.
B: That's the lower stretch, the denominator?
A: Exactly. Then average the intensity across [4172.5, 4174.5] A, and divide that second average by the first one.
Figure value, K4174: 0.892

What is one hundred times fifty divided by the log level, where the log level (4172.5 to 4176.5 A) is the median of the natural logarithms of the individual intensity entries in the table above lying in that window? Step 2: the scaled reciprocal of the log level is 1573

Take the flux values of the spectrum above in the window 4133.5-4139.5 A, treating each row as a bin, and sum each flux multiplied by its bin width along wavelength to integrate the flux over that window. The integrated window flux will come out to 166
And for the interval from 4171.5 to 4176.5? 127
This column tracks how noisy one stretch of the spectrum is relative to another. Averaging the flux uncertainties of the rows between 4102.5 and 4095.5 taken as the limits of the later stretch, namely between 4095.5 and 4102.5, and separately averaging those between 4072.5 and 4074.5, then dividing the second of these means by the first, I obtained 1.06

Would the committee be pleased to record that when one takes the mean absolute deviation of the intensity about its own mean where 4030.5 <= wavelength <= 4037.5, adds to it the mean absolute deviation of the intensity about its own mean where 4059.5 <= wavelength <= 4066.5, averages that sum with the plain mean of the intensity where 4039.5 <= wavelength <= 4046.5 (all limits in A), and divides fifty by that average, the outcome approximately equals 3.31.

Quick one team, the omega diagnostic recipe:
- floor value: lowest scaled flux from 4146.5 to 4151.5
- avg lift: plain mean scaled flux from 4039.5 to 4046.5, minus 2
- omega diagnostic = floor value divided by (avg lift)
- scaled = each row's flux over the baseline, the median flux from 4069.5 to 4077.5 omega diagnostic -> -0.86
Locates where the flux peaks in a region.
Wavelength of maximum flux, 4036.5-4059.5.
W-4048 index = 4039 A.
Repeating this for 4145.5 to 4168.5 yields 4149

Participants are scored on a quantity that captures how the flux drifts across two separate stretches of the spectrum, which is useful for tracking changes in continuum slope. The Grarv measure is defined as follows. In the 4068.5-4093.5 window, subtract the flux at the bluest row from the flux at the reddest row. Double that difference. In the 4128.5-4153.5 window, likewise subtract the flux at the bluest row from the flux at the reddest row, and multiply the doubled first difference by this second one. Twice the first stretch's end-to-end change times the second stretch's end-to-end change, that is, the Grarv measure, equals 97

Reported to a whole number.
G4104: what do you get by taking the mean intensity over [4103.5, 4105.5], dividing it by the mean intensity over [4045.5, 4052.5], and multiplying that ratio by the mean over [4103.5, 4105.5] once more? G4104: 14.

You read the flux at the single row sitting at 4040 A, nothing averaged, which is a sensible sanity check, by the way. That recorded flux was 27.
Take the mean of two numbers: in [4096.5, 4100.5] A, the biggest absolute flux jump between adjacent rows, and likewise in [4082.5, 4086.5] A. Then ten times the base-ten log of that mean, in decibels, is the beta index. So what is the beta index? 7.4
